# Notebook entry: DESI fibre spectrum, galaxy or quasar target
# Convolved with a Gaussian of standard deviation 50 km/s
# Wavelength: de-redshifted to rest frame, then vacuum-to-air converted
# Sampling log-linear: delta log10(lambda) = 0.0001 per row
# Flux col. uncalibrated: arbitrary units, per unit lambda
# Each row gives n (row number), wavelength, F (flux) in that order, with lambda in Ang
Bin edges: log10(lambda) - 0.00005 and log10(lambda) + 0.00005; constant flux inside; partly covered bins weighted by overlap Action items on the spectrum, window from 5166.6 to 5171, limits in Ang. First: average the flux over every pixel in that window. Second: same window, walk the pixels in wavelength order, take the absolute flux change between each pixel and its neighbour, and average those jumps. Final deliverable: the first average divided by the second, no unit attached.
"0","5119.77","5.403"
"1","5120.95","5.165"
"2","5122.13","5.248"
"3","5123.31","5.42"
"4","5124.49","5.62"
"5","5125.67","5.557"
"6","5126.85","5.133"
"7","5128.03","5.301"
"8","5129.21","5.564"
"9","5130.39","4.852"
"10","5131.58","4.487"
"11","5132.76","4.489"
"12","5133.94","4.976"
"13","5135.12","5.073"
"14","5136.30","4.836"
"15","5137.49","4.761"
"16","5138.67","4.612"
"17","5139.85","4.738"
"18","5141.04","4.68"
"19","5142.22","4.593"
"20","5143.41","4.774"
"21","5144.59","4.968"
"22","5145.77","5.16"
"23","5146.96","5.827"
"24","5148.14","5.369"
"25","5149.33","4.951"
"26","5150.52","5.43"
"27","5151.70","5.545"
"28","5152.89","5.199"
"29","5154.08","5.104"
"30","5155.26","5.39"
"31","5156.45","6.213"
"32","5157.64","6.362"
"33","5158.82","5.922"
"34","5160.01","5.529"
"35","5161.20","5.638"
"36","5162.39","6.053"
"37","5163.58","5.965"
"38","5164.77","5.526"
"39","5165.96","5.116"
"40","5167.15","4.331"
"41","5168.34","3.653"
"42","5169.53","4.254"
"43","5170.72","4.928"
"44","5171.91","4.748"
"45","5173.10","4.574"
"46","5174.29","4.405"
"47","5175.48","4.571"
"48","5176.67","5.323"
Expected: 7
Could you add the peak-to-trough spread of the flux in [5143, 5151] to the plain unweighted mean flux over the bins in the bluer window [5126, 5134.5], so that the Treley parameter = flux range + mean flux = 6.0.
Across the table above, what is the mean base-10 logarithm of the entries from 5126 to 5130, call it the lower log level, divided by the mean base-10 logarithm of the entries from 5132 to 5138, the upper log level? 1.064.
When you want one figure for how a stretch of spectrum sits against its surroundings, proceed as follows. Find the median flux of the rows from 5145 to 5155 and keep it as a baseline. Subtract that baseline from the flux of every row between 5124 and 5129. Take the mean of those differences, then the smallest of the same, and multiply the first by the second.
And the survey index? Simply 0.0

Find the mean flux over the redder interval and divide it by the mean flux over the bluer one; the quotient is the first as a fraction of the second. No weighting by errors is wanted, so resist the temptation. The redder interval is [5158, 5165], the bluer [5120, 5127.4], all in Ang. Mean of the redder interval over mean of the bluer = 1.08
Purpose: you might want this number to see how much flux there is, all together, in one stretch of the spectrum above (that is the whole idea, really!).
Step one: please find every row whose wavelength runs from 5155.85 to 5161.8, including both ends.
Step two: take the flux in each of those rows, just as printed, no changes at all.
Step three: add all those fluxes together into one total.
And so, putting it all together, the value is 29.7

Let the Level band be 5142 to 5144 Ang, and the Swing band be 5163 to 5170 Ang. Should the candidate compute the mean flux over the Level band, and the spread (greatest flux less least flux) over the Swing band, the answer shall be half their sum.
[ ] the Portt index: 3.50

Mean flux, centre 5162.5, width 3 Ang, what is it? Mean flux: 5.9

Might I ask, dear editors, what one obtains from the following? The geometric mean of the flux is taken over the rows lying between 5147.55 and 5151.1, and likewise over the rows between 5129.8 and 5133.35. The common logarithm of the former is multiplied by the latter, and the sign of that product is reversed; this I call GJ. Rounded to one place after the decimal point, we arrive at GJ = -3.3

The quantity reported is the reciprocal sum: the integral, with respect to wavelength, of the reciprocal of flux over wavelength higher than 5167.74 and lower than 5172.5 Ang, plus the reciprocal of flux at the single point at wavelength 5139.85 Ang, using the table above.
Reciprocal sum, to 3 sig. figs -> 1.31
